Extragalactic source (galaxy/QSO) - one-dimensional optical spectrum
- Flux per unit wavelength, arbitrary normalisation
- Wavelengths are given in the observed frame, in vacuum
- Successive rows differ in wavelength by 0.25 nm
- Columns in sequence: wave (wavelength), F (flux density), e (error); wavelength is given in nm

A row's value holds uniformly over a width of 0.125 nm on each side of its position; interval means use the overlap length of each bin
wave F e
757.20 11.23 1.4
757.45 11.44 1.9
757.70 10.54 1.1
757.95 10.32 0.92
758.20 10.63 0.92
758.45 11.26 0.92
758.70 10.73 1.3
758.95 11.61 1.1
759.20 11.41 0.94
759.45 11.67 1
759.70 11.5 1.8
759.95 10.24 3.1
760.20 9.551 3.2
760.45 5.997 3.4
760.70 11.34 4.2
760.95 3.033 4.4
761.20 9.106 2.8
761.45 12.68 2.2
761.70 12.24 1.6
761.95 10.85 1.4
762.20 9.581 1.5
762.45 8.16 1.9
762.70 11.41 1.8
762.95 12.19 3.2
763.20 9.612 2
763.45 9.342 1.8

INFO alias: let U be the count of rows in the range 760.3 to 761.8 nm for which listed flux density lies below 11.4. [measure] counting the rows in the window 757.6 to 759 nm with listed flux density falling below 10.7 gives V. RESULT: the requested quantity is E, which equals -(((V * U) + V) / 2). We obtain -7.5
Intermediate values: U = 4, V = 3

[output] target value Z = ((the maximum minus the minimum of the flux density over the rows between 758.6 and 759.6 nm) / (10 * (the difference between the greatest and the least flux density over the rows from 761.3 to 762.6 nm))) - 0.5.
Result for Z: -0.48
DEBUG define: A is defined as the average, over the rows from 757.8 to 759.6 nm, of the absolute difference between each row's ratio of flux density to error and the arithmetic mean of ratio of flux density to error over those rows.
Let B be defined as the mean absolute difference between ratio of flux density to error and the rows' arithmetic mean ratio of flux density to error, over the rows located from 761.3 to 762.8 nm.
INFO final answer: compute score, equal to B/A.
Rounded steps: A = 1.0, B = 0.90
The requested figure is 0.9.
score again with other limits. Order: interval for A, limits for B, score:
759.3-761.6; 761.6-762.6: 0.5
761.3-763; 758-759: 1.1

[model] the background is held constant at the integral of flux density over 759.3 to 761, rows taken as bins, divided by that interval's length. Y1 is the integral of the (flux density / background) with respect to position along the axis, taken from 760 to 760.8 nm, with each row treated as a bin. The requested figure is 0.77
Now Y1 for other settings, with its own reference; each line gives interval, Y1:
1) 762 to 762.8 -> 0.84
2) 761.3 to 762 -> 0.89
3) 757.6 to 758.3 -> 0.79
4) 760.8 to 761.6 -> 0.73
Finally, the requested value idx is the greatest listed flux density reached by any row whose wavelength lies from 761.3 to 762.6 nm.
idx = 12.68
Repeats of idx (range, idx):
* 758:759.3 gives 11.61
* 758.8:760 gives 11.67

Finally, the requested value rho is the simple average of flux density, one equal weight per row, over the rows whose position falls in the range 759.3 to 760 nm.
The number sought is 11.1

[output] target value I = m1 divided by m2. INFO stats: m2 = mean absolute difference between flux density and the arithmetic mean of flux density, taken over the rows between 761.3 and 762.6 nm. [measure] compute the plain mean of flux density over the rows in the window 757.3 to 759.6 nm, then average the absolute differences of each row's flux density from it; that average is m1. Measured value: 0.3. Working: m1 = 0.5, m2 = 1.5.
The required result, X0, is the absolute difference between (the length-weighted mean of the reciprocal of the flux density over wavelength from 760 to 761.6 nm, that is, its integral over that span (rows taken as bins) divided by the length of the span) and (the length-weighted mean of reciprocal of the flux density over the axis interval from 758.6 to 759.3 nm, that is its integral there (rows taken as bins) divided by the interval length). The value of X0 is 0.05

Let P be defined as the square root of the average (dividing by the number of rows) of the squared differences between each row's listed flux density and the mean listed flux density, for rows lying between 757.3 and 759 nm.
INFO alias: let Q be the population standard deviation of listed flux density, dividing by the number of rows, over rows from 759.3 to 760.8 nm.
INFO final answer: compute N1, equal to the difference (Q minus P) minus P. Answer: 1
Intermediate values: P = 0.5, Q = 2.0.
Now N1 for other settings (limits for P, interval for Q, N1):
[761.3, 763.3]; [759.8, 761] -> 0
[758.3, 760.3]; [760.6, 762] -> 2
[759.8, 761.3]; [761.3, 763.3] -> -4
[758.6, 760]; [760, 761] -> 2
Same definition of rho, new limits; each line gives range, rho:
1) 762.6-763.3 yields 11.1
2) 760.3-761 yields 6.8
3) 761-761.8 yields 11.3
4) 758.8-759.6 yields 11.6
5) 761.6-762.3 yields 10.9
